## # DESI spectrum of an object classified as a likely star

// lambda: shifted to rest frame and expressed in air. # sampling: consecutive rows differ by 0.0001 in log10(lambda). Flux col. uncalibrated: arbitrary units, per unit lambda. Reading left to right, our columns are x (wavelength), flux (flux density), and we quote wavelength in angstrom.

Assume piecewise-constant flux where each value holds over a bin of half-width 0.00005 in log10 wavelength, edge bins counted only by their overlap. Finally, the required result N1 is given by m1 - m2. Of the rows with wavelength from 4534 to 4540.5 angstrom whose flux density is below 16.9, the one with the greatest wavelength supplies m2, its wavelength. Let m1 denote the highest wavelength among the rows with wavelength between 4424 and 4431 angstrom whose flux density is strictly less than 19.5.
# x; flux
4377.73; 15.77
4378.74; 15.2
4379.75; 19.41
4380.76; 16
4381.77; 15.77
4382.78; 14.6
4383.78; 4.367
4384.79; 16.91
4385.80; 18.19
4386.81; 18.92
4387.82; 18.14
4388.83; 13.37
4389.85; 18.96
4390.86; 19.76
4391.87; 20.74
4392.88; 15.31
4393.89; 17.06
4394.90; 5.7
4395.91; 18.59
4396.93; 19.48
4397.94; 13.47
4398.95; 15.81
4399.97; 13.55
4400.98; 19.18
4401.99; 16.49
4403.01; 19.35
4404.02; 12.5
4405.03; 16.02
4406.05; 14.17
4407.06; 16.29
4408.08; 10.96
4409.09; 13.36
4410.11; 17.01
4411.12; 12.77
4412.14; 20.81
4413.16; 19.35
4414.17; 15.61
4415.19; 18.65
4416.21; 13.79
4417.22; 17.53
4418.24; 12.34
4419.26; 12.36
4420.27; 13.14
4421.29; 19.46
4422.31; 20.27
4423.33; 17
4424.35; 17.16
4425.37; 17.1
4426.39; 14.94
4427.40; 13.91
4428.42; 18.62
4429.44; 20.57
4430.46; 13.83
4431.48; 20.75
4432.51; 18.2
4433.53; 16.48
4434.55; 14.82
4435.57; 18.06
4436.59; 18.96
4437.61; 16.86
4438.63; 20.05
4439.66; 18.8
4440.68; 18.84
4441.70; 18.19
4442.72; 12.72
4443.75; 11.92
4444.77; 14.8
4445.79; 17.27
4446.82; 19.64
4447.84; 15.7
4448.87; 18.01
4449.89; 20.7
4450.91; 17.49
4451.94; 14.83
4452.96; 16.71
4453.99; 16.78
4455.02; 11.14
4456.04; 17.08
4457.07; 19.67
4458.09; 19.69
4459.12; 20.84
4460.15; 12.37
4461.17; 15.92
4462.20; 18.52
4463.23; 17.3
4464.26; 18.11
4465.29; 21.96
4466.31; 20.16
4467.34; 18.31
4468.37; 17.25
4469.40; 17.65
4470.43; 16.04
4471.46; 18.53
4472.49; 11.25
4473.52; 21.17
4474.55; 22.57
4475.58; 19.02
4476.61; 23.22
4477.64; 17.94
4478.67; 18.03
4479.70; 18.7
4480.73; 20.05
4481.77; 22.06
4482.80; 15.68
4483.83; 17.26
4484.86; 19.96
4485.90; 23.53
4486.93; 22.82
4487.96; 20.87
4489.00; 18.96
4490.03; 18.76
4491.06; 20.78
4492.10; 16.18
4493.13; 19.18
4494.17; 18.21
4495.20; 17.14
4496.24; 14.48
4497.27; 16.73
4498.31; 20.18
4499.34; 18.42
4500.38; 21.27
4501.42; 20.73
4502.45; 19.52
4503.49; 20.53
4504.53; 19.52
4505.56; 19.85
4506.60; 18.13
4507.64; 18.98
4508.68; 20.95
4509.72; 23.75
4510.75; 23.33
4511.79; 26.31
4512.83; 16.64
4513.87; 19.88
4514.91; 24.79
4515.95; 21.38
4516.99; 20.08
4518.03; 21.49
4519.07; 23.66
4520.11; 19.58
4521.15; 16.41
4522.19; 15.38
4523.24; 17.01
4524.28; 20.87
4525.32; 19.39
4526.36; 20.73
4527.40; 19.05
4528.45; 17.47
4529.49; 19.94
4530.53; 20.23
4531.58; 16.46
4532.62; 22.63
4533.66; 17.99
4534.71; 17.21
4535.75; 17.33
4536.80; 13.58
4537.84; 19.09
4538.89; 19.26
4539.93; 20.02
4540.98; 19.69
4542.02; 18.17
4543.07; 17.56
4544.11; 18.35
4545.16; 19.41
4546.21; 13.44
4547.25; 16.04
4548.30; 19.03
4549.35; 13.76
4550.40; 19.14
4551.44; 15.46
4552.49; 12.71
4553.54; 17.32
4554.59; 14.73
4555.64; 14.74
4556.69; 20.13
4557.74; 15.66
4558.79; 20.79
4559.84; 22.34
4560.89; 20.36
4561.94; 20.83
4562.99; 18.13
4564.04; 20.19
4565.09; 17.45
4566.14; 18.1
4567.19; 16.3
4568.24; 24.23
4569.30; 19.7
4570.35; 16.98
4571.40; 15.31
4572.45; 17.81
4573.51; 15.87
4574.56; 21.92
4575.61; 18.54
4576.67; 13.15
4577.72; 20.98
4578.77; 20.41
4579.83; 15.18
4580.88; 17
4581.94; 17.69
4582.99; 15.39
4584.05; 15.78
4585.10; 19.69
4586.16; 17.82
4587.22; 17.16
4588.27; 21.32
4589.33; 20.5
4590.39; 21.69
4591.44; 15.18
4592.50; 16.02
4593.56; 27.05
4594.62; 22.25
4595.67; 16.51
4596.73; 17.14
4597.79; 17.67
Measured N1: -106.3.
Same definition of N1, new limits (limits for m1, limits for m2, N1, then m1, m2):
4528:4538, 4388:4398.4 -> 139.9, 4537.84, 4397.94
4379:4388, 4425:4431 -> -42.6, 4387.82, 4430.46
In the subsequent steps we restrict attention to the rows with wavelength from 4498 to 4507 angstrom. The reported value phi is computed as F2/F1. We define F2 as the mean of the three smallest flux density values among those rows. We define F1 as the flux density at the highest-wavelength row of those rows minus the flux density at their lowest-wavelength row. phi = -9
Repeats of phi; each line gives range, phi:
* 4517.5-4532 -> -3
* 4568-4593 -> -2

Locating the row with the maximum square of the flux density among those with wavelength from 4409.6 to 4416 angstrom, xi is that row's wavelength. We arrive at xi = 4412.14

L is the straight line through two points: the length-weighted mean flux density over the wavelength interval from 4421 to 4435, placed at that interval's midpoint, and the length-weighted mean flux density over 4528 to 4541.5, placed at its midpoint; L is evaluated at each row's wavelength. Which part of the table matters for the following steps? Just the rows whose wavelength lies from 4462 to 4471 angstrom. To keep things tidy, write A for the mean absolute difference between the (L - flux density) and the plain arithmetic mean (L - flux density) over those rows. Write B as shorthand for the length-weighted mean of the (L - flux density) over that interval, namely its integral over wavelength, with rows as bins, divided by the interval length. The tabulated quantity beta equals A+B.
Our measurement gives 0.7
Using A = 1.2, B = -0.6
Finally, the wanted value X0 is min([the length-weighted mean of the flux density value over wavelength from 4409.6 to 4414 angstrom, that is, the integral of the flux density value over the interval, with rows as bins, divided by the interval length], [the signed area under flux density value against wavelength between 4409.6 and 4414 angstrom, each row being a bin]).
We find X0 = 17.3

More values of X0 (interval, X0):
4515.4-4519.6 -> 21.7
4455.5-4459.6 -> 19.3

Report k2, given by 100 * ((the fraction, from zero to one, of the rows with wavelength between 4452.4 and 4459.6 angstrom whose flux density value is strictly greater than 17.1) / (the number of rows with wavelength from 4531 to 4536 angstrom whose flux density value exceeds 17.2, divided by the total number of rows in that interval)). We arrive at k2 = 54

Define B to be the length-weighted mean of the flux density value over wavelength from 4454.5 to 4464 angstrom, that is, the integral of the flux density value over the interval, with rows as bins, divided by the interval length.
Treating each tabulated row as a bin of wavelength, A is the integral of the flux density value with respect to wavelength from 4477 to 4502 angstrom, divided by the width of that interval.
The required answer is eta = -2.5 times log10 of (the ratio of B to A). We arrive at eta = 0.13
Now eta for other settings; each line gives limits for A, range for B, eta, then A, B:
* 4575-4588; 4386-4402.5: 0.06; 18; 16.6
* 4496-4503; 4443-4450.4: 0.14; 19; 16.7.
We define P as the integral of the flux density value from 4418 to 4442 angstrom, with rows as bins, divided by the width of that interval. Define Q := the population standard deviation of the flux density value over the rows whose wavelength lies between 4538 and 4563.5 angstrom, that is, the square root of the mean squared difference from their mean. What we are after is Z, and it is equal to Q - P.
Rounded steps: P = 17.2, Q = 2.59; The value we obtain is -14.6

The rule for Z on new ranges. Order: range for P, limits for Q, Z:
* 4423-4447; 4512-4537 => -14.4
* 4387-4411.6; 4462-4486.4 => -13.1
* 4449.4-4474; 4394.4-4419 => -14.1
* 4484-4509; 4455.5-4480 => -16.6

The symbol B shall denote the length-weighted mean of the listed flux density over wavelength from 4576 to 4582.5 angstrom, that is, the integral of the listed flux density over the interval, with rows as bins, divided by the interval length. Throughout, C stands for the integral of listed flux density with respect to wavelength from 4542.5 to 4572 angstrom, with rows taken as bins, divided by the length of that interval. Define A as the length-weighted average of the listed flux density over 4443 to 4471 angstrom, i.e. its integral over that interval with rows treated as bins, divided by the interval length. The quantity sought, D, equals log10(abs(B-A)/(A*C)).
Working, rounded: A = 17.2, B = 17.4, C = 17.8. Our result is -3.19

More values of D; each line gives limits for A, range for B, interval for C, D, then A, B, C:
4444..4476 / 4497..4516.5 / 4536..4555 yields -1.99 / 17.6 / 20.6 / 17.1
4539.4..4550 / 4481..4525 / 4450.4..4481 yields -2.15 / 17.6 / 19.8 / 17.9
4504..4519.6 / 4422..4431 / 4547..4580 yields -1.95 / 21.3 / 17.0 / 18.0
